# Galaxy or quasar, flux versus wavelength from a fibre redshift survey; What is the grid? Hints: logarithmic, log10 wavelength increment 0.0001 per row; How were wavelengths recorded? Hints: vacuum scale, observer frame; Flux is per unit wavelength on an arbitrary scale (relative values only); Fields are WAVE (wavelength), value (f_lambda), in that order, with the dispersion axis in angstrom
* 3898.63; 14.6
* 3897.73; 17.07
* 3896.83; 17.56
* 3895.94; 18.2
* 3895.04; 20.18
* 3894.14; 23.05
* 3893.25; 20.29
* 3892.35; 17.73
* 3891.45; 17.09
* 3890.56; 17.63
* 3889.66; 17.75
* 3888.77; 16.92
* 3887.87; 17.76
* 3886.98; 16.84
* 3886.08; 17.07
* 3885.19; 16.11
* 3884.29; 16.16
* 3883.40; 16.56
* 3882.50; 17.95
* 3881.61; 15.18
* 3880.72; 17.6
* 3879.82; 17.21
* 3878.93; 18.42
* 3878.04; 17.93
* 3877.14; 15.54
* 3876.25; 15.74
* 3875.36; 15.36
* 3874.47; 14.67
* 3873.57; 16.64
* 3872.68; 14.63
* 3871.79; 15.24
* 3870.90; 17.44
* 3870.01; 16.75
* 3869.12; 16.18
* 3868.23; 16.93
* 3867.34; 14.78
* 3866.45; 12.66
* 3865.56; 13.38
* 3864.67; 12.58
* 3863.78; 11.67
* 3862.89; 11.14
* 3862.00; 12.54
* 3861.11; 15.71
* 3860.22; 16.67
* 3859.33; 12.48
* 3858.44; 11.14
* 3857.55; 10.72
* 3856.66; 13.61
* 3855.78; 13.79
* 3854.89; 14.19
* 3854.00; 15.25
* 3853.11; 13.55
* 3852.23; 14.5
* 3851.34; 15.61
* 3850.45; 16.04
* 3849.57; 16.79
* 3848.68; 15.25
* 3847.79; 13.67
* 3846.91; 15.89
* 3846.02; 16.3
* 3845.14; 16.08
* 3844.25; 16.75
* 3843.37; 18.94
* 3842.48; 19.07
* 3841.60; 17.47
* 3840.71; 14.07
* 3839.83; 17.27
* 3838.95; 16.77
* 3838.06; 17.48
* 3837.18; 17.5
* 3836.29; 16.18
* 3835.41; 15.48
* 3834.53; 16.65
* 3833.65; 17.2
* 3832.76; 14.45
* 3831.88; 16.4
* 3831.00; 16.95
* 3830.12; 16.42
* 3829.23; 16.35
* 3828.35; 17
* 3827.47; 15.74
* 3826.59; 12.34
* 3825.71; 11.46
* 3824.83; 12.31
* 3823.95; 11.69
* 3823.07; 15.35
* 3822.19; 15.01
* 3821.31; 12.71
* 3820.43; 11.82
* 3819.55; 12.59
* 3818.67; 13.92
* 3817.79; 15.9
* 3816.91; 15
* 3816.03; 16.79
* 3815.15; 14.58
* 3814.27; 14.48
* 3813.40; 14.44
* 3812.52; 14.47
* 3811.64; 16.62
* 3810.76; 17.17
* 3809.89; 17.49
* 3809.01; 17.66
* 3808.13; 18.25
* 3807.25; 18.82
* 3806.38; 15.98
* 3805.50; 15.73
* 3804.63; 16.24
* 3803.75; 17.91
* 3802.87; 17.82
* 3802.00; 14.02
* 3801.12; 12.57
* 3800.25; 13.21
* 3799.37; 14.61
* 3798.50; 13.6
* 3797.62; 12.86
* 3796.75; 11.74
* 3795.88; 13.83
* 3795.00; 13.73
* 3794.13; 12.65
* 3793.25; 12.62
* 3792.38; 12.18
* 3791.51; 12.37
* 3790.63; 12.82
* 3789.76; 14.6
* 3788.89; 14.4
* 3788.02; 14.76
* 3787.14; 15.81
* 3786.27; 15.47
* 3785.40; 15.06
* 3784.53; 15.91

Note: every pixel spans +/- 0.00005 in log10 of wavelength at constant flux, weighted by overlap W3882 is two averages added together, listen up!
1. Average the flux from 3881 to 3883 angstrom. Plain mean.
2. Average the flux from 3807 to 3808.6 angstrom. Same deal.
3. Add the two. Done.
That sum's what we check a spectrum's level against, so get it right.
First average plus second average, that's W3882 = 35.1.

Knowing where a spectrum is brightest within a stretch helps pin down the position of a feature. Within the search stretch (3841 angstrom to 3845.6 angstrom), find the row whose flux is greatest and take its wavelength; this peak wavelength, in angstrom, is 3842.48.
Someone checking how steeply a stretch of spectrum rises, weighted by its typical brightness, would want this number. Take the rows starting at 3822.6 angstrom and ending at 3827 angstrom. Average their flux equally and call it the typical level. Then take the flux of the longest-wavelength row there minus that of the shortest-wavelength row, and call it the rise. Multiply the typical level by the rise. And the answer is -38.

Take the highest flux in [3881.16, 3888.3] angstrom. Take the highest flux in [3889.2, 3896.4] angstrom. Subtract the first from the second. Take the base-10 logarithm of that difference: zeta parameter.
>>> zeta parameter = 0.7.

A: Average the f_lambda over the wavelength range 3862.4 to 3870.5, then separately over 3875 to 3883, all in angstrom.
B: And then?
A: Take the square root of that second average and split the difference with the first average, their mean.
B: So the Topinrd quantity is 9.1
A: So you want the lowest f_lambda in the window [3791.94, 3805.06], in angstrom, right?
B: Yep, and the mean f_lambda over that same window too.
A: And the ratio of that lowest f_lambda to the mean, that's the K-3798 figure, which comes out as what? 0.84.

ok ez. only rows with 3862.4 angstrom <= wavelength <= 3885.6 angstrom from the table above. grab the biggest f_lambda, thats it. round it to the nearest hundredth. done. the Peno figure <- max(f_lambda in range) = 18.42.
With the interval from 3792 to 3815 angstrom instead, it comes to 18.82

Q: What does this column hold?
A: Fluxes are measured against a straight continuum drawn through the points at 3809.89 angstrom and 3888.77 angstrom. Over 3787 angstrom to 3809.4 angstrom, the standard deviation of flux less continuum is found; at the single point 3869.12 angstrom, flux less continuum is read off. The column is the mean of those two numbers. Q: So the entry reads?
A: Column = 0.6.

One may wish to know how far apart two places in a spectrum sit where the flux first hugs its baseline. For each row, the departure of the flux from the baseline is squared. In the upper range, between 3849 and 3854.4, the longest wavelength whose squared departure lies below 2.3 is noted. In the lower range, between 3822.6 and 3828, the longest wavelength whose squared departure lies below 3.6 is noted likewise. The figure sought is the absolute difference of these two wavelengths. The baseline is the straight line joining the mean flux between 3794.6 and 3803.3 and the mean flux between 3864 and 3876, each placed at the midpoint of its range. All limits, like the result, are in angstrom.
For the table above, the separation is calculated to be 26.5 angstrom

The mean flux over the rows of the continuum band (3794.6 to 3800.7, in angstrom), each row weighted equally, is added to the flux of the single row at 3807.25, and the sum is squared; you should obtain 1036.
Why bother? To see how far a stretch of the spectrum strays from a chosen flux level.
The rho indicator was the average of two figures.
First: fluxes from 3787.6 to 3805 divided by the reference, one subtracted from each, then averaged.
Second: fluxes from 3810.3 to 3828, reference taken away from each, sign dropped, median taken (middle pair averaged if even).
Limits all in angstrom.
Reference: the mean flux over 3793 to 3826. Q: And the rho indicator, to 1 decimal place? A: 0.8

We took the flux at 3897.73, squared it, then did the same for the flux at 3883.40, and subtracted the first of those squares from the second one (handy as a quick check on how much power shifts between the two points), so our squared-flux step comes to -17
